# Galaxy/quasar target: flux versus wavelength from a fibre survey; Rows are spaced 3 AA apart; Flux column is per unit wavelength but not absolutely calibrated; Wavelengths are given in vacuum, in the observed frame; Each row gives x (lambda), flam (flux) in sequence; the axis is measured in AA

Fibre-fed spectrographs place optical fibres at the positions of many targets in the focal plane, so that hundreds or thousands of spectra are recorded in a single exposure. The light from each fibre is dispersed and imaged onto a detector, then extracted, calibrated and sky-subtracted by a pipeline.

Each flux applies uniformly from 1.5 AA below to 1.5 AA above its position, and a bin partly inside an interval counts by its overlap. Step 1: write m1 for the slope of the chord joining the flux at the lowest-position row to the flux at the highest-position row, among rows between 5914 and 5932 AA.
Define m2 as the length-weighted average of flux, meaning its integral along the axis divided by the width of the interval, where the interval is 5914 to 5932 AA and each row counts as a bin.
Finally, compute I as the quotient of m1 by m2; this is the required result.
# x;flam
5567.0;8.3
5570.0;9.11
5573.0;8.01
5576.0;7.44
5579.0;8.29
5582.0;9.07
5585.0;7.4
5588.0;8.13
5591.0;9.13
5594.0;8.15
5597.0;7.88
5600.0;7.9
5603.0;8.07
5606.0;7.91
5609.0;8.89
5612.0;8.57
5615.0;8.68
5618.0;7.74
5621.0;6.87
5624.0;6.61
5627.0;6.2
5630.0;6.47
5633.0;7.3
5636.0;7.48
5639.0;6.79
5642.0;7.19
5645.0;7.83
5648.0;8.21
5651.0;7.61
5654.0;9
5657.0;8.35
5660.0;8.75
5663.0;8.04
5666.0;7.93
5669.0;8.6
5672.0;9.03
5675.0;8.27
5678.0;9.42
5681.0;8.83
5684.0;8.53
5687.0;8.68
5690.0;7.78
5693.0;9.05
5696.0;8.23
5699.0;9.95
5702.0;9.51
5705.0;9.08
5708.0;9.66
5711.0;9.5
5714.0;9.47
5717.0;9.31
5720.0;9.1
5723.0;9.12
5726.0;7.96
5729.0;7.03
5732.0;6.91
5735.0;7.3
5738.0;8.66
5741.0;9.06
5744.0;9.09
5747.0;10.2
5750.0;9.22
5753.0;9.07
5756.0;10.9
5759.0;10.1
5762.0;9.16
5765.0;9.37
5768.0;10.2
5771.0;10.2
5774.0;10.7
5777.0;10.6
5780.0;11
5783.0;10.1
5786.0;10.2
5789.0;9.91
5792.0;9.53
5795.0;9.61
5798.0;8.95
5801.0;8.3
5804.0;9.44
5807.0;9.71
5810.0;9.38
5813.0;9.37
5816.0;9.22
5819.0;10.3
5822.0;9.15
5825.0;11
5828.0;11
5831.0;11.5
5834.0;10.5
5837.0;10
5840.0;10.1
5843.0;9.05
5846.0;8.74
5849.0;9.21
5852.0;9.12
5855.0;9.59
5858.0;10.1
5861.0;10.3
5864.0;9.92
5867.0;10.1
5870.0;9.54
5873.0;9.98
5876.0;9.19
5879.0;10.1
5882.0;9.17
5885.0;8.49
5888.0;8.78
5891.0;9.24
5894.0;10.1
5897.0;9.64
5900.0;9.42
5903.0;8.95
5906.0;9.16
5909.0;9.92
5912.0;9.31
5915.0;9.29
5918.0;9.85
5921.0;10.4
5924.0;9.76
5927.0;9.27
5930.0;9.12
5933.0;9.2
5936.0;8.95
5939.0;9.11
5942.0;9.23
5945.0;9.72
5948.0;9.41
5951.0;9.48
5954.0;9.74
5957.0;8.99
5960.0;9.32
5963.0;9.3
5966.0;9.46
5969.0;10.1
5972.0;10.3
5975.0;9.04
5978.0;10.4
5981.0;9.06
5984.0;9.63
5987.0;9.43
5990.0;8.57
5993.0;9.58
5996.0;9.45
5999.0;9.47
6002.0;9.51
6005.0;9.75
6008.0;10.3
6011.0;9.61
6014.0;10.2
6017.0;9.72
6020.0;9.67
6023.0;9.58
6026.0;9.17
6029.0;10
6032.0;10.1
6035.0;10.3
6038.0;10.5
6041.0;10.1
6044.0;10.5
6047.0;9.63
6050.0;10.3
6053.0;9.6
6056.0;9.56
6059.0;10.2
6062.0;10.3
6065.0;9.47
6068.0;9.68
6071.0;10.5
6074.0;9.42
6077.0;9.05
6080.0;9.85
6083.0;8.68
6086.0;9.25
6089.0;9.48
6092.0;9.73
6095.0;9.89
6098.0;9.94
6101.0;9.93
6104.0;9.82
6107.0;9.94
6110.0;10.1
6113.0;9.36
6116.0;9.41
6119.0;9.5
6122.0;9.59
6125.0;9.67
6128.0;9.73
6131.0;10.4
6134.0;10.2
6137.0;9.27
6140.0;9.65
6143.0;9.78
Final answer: -0.0012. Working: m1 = -0.011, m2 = 9.61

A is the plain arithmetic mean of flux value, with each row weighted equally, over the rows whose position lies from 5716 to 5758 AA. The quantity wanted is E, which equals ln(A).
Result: 2.17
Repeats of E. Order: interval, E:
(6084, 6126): 2.27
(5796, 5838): 2.29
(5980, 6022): 2.26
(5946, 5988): 2.26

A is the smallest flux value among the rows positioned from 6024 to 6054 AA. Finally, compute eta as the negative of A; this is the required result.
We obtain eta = -9.17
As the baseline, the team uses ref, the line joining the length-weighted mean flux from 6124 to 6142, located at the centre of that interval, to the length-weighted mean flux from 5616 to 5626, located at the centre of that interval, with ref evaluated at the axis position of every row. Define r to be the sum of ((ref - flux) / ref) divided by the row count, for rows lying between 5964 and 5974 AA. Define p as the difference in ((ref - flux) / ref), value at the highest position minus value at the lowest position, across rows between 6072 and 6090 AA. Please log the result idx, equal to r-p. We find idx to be -0.11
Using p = 0.00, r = -0.11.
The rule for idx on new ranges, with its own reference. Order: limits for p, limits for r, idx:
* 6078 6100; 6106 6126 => 0.01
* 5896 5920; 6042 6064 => -0.06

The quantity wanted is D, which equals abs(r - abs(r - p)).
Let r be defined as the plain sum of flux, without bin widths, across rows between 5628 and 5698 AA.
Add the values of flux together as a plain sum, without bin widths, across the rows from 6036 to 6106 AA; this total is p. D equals 149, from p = 225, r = 187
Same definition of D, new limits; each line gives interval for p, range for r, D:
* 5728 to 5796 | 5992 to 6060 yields 218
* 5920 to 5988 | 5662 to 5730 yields 186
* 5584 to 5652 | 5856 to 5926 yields 177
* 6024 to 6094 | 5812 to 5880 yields 225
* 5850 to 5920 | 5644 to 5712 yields 180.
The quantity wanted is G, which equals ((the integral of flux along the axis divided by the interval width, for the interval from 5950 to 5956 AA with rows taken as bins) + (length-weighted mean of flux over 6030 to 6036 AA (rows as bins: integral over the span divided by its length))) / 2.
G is 9.9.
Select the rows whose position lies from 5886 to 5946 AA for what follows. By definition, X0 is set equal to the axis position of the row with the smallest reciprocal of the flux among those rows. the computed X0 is 5921.0 AA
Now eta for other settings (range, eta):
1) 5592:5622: -6.87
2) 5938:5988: -8.99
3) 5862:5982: -8.49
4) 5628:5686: -6.47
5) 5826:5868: -8.74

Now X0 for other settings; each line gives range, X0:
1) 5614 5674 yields 5672.0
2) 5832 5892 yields 5834.0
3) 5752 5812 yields 5780.0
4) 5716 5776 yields 5756.0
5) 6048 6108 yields 6071.0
